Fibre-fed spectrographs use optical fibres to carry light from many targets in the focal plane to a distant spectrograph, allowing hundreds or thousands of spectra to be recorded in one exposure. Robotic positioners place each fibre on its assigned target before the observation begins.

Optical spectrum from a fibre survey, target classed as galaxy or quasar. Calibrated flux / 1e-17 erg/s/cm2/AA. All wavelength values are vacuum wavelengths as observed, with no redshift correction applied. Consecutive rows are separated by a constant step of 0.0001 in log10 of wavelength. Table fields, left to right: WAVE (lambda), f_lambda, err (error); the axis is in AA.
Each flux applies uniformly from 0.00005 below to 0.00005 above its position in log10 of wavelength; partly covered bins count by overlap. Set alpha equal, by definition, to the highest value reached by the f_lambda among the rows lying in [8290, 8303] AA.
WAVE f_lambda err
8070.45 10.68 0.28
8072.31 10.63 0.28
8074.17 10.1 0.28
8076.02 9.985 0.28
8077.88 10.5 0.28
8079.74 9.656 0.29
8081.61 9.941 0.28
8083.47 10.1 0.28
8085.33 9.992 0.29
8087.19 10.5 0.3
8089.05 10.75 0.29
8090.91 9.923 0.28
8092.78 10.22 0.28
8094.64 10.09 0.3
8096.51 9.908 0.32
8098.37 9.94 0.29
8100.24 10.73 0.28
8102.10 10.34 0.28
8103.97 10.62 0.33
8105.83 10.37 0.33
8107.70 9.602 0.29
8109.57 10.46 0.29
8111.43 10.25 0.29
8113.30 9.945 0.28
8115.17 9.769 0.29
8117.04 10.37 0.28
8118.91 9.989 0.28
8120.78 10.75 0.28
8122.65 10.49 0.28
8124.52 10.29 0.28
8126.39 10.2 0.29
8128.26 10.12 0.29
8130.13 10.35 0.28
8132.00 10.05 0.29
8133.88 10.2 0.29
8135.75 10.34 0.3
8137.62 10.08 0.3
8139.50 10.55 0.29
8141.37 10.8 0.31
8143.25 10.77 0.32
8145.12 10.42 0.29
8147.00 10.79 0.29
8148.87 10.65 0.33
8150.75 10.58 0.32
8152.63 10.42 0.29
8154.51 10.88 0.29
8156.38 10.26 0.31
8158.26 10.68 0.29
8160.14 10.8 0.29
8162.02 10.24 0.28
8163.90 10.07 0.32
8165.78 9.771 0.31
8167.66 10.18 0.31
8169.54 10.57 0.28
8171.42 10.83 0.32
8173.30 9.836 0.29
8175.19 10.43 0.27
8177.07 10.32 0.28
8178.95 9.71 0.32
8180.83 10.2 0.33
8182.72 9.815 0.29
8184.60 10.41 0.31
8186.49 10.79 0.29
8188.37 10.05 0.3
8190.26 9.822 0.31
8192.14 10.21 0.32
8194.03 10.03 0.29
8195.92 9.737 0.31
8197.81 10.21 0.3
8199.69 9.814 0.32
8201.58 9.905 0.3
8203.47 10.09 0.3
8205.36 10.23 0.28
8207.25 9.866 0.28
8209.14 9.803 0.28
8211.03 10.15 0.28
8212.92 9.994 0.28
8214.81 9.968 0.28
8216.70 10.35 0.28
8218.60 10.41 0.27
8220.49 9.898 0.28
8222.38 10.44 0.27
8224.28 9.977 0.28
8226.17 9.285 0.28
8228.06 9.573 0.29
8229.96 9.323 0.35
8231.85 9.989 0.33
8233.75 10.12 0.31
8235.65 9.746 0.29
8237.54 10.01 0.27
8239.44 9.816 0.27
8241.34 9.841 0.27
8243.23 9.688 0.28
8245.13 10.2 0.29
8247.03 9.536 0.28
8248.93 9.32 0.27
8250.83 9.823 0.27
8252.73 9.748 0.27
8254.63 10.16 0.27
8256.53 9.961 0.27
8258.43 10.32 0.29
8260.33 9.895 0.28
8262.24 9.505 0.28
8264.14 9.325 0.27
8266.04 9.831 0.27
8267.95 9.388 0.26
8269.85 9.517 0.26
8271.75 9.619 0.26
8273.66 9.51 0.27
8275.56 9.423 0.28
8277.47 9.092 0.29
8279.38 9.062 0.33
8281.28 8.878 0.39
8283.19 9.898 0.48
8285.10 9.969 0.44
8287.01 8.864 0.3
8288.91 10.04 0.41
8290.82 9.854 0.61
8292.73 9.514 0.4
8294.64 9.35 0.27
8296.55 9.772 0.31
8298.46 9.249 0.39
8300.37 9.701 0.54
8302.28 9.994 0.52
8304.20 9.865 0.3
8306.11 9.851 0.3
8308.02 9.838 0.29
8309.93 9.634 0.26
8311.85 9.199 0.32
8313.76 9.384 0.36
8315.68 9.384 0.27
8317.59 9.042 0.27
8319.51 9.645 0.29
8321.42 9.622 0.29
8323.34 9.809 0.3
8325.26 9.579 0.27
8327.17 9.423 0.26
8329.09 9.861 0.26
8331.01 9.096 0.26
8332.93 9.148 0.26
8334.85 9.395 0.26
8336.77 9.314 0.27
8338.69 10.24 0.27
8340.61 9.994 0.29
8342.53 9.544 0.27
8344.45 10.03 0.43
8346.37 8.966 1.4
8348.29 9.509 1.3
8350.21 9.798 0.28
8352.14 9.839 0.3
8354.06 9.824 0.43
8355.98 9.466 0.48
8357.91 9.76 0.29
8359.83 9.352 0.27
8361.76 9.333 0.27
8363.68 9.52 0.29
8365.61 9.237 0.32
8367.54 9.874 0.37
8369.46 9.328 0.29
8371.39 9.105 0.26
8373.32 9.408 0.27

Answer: 9.994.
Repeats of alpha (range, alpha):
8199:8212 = 10.23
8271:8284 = 9.898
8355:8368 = 9.874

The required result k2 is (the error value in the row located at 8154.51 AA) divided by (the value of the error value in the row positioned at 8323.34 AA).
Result 0.97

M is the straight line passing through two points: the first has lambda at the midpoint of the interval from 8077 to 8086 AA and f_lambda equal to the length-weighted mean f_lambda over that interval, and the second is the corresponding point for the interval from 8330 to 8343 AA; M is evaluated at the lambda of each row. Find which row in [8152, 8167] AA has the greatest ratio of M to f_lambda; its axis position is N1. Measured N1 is 8165.78 AA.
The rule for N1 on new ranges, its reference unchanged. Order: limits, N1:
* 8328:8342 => 8331.01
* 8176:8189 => 8178.95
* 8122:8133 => 8132.00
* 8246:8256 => 8248.93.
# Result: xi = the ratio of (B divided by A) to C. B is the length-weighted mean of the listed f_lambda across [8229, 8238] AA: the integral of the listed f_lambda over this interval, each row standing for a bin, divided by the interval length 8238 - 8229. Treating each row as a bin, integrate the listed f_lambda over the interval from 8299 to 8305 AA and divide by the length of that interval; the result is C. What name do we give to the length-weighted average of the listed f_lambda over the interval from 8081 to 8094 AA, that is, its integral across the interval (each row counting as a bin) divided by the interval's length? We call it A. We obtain 0.098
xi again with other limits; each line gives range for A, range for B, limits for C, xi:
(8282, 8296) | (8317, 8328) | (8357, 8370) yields 0.104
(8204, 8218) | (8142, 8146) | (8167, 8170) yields 0.102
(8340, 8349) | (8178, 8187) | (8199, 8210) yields 0.106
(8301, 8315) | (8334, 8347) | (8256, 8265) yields 0.102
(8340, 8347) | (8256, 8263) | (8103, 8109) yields 0.101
